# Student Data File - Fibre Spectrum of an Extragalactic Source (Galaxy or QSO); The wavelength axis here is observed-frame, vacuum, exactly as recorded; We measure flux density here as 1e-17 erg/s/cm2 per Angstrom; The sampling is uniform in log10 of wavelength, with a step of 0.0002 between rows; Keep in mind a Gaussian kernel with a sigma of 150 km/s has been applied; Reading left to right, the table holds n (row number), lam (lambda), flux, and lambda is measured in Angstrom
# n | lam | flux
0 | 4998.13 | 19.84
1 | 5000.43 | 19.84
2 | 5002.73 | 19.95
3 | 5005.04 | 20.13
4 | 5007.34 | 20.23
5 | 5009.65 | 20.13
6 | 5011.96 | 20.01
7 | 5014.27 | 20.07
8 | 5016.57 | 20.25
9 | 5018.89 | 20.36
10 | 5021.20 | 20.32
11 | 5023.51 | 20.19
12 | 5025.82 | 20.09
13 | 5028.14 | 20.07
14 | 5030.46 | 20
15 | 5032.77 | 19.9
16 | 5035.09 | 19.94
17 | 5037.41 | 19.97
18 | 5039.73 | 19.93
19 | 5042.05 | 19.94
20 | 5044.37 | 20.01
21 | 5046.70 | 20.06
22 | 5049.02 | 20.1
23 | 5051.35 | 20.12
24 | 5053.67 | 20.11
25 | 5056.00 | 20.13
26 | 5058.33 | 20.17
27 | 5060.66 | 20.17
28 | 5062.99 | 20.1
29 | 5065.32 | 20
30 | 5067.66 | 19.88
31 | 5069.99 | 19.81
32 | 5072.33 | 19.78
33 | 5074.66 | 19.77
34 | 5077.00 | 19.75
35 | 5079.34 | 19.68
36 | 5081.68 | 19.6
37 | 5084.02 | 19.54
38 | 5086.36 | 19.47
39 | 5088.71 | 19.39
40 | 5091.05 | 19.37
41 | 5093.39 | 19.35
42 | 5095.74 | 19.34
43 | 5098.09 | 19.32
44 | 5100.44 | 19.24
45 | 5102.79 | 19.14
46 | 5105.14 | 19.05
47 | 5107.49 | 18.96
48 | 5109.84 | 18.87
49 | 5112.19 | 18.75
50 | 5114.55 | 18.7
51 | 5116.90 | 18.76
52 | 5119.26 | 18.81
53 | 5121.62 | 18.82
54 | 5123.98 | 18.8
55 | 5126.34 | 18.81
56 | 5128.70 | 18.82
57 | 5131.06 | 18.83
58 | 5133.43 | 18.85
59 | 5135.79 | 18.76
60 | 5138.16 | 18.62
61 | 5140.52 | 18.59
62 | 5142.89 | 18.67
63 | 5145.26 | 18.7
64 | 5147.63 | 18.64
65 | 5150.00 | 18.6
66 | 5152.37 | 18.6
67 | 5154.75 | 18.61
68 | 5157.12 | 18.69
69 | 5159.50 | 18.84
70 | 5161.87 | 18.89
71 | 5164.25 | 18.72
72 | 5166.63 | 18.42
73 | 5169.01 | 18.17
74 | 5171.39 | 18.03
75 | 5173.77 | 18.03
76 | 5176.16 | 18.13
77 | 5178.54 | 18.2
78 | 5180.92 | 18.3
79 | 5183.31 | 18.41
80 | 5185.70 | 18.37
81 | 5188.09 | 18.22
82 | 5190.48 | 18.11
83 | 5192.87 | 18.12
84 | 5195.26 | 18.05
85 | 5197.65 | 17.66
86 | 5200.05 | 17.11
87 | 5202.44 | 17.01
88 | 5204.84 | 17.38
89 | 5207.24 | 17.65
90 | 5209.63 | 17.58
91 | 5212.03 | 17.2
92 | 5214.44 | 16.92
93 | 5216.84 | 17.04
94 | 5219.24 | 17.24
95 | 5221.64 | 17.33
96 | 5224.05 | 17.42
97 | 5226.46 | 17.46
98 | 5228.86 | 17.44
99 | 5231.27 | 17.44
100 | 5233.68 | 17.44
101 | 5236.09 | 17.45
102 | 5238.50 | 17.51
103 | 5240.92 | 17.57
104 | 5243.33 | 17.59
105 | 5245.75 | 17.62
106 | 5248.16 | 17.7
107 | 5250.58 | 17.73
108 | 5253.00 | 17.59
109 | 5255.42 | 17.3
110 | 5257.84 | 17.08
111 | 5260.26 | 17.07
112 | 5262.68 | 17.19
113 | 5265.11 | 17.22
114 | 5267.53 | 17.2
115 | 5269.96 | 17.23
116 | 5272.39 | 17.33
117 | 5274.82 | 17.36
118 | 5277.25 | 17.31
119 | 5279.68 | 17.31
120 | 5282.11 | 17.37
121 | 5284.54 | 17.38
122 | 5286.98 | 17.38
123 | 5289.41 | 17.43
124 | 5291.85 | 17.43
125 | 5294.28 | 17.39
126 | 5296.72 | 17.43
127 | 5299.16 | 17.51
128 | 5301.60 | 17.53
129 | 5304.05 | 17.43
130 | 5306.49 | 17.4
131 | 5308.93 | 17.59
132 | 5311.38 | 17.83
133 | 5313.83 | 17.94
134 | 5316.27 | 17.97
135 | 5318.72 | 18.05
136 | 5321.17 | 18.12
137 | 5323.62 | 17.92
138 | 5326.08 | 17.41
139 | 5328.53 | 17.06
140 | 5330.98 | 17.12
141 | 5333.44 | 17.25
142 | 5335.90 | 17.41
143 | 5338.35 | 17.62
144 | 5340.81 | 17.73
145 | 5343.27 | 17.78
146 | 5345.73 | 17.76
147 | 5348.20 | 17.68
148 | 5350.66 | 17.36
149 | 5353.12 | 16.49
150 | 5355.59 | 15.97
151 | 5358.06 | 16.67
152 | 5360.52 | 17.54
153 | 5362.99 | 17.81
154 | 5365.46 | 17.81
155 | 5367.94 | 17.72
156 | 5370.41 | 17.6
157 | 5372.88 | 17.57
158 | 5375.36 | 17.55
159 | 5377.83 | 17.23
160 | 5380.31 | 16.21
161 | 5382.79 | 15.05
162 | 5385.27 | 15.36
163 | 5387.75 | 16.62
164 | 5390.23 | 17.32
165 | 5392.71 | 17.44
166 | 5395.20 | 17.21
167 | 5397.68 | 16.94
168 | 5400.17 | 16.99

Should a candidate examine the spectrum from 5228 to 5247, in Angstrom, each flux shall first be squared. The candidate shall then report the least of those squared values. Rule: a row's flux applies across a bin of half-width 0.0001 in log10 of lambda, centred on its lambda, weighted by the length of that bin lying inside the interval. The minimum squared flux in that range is 304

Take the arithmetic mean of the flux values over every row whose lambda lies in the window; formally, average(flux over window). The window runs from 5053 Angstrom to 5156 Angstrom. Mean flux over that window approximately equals 19.2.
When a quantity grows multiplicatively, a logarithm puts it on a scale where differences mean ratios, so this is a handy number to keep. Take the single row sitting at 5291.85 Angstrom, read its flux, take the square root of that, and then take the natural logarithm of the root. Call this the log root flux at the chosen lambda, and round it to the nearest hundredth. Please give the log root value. 1.43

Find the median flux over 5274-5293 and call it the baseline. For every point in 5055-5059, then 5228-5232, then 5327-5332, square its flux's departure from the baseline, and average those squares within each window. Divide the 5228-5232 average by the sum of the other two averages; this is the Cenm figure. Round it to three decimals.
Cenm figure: 0.001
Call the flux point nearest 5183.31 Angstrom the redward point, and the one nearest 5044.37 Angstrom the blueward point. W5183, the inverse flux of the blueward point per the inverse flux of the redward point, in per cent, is 92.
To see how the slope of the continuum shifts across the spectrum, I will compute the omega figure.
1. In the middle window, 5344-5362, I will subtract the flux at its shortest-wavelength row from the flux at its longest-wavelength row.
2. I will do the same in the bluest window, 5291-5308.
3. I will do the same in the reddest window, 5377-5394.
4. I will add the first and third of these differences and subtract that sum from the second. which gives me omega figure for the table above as 0.0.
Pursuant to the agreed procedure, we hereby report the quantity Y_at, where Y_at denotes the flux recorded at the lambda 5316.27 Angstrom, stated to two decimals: 17.97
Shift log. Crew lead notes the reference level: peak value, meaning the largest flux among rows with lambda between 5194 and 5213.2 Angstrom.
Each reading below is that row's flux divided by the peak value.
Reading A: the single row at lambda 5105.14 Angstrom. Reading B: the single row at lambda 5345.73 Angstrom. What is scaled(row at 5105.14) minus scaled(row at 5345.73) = 0.07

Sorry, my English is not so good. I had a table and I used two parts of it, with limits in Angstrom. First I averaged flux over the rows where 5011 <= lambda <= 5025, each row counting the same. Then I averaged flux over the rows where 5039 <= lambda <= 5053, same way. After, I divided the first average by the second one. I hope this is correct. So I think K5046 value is 1.01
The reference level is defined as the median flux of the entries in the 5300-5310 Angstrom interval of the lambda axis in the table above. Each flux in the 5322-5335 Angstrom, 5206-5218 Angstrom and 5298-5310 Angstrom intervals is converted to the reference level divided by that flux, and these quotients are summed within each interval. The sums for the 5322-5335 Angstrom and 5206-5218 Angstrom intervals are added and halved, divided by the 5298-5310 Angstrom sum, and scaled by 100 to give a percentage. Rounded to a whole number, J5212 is 101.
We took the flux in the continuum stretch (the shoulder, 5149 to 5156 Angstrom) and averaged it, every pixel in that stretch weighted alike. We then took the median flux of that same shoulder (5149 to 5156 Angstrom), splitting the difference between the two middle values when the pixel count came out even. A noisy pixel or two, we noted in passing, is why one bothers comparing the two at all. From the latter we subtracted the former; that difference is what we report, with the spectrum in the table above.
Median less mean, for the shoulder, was 0.00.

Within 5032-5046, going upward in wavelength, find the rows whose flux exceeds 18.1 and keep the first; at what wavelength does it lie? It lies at 5032.77 Angstrom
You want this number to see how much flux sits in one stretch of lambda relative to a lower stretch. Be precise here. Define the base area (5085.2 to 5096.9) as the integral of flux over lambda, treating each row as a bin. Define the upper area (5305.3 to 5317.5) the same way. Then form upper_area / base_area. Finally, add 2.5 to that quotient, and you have 3.455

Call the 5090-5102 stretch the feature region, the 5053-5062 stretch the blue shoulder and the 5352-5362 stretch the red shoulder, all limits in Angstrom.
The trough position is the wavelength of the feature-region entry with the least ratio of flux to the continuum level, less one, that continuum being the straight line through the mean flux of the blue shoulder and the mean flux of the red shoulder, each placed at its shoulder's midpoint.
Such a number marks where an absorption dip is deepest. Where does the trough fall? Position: 5100.44 Angstrom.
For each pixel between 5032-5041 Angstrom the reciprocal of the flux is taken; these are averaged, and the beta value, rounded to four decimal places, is 0.0502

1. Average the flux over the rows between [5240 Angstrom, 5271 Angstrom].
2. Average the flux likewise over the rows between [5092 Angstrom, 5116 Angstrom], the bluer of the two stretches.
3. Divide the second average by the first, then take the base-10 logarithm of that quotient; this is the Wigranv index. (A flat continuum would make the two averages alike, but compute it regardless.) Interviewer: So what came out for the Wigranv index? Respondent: 0.040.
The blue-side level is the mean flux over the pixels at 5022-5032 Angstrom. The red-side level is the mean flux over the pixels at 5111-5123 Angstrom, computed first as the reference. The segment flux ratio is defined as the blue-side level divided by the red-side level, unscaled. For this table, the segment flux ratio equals 1.07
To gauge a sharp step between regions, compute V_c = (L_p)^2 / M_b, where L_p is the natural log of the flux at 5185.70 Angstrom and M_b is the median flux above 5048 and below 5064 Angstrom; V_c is 0.421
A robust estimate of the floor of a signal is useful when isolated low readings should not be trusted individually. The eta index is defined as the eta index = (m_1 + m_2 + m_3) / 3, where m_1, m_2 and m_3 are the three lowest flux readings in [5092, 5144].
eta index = 18.6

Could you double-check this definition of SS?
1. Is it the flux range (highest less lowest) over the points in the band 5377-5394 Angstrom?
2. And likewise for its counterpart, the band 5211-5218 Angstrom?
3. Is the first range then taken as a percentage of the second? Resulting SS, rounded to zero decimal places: 854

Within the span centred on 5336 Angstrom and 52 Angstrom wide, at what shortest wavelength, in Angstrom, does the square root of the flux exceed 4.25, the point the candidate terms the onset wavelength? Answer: 5321.17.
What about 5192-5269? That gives 5192.87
